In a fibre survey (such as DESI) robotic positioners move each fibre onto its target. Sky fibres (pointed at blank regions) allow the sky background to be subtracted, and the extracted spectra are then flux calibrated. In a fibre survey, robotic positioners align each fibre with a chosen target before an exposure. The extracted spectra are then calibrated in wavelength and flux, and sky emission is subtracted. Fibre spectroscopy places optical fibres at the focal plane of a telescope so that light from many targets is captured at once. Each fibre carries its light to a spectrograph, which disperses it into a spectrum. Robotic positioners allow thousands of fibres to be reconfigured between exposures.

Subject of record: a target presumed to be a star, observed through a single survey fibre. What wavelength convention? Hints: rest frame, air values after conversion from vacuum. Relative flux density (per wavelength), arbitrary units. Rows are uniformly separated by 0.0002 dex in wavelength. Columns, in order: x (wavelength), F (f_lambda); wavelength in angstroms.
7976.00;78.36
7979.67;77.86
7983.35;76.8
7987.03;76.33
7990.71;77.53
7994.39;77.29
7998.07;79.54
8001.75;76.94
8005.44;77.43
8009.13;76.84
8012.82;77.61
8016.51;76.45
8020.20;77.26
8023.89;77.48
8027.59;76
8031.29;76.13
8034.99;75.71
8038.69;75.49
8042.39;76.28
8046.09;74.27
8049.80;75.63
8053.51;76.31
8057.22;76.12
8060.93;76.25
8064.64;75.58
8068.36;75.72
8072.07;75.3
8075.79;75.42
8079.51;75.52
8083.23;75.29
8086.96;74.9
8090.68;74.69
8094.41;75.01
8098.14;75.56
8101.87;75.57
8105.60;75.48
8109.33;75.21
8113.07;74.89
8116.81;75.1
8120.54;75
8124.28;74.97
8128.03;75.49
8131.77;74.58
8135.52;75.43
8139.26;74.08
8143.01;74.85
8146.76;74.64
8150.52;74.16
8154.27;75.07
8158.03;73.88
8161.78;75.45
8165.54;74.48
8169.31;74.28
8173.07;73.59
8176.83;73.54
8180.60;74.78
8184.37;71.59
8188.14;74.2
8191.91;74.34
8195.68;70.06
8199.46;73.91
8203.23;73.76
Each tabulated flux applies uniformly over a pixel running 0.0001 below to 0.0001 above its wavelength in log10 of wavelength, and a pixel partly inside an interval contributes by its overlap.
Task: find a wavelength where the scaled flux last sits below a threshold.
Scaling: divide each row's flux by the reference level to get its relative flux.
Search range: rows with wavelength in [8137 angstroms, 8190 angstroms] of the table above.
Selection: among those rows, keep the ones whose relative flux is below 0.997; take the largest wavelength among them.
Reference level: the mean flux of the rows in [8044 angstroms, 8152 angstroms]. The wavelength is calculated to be 8188.14 angstroms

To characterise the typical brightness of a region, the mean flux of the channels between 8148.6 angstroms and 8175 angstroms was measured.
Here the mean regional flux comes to 74.4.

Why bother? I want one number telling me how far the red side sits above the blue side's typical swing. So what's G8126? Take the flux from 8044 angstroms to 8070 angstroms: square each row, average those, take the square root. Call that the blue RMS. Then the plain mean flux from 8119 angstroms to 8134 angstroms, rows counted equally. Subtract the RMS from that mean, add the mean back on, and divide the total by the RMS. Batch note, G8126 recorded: 0.98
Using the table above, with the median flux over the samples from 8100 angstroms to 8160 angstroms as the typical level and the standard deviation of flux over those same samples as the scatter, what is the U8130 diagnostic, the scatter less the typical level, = -74.5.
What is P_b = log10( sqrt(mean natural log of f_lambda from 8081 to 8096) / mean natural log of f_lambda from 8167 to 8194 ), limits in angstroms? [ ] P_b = -0.3159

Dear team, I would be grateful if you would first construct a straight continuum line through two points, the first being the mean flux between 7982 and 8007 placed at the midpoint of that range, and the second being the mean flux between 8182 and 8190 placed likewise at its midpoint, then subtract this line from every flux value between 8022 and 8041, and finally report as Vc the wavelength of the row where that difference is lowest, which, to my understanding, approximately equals 8038.69 angstroms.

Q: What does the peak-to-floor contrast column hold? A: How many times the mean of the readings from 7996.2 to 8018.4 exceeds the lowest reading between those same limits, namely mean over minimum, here 1.013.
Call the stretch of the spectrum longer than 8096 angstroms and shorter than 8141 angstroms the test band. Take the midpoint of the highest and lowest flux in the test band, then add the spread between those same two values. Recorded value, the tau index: 76.3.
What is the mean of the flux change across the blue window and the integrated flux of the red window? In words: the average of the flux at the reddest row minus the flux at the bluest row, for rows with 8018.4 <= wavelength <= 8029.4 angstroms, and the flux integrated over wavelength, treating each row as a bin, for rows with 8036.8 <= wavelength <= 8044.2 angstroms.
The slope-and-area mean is 280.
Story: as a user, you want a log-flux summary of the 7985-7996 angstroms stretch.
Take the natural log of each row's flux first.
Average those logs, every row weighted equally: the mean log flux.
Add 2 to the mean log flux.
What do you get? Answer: 6.34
